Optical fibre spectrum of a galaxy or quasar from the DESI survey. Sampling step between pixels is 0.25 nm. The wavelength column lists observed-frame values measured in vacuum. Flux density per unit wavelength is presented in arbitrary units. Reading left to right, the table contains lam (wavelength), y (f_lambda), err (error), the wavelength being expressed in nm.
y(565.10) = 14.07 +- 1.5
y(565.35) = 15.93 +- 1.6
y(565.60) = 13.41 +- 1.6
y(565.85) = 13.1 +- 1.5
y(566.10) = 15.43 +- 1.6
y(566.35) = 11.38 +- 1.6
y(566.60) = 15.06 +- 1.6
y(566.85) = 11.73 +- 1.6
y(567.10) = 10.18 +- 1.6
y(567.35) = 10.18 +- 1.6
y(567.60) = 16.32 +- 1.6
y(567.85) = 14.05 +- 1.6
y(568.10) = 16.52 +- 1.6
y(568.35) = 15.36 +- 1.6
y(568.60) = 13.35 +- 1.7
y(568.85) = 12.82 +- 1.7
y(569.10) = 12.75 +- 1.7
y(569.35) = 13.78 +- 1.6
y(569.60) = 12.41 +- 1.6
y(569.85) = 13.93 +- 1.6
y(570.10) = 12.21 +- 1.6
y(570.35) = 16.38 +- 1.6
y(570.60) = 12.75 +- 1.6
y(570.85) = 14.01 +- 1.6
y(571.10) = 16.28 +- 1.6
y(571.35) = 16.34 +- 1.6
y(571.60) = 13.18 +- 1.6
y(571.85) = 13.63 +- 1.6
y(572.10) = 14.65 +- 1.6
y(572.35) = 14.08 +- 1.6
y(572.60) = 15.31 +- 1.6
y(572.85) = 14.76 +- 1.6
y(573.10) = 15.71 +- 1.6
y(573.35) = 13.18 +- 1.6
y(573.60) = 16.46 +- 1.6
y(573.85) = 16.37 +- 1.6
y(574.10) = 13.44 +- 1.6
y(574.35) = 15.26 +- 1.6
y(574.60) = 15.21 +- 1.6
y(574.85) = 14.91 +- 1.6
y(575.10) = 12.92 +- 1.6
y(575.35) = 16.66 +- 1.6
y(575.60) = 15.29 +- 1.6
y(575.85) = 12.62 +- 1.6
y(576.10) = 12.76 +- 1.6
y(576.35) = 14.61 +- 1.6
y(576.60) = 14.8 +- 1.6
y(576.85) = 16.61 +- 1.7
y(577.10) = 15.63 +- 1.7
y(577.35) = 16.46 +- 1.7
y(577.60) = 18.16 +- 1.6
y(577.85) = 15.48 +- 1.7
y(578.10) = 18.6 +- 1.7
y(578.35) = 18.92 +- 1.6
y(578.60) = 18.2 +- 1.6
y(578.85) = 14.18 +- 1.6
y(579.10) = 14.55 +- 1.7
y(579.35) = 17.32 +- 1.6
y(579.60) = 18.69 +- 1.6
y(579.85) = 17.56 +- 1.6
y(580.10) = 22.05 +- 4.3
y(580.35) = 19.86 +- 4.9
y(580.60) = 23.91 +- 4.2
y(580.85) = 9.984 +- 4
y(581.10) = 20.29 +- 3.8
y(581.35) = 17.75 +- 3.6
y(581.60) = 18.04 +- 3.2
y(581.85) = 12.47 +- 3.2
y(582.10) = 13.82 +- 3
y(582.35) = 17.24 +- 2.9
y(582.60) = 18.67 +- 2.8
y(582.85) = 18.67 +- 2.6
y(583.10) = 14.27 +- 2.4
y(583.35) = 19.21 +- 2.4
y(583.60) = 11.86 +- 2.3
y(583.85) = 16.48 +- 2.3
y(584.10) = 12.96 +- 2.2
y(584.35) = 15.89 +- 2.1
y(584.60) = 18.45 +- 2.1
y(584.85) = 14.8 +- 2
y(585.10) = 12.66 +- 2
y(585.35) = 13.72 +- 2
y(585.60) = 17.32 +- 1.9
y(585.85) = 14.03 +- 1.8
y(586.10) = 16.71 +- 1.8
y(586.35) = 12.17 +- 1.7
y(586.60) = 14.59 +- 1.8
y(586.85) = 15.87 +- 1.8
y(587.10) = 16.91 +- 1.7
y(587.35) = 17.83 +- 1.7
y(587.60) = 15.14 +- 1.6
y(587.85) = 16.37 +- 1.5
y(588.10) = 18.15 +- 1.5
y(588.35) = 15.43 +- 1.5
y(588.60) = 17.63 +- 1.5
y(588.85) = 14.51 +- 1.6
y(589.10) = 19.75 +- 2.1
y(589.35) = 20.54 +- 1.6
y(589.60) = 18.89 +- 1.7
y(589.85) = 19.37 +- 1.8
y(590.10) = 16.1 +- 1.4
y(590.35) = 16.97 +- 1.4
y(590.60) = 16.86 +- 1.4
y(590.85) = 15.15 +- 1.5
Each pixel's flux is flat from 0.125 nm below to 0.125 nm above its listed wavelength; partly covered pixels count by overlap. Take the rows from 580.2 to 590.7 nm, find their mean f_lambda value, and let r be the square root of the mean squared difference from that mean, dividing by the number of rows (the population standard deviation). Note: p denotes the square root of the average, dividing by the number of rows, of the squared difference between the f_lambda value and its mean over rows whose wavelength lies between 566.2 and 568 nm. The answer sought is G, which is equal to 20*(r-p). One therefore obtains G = 10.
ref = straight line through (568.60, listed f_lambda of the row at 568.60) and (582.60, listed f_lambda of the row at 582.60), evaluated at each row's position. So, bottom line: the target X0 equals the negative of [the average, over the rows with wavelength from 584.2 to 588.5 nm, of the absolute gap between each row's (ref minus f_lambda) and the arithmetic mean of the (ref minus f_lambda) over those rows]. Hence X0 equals -1.5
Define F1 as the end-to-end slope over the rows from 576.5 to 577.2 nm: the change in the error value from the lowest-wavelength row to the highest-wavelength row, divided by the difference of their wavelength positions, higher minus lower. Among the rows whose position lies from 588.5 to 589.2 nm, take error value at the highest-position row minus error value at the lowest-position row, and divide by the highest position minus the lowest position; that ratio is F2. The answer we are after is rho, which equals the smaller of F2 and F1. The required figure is 0.20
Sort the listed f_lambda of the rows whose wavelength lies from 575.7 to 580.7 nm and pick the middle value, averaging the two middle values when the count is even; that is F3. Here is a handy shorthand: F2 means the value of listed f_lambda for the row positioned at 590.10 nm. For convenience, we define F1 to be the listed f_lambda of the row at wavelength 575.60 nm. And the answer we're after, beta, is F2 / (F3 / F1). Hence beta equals 15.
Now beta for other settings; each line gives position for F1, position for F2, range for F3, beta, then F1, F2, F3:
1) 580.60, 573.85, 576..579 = 24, 23.91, 16.37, 16.0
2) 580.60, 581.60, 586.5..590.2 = 26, 23.91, 18.04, 16.9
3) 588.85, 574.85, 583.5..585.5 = 15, 14.51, 14.91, 14.3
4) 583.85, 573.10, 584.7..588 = 17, 16.48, 15.71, 15.1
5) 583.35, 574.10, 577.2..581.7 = 14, 19.21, 13.44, 18.1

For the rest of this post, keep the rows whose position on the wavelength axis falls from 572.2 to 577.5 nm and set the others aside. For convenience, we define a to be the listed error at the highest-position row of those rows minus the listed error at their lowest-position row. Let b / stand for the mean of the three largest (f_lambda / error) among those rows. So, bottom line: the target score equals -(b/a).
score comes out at -103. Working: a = 0.1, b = 10.3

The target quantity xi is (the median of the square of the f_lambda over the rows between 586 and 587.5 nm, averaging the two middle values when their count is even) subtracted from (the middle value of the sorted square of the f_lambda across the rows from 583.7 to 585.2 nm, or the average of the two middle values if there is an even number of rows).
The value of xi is -30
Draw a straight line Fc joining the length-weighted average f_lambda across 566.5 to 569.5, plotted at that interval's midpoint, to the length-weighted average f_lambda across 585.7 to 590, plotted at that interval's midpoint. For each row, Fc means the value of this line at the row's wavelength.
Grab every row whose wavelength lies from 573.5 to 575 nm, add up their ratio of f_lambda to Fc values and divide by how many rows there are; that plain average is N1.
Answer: 1.05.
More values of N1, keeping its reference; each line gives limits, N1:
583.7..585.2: 0.94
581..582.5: 1.06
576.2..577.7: 1.07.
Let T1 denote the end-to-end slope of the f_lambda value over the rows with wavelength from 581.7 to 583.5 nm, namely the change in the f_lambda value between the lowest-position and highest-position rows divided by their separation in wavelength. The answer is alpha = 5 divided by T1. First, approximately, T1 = 4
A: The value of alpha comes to 1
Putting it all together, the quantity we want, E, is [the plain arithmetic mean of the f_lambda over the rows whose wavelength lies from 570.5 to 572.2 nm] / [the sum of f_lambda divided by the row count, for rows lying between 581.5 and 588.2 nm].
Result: 0.92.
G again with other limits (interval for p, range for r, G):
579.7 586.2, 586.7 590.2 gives -29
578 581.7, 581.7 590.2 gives -17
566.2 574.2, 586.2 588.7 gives -1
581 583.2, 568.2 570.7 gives -24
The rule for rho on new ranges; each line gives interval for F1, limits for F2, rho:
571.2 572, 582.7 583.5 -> -0.40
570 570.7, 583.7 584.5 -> -0.40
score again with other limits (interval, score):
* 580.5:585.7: 4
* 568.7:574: 103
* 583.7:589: 17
